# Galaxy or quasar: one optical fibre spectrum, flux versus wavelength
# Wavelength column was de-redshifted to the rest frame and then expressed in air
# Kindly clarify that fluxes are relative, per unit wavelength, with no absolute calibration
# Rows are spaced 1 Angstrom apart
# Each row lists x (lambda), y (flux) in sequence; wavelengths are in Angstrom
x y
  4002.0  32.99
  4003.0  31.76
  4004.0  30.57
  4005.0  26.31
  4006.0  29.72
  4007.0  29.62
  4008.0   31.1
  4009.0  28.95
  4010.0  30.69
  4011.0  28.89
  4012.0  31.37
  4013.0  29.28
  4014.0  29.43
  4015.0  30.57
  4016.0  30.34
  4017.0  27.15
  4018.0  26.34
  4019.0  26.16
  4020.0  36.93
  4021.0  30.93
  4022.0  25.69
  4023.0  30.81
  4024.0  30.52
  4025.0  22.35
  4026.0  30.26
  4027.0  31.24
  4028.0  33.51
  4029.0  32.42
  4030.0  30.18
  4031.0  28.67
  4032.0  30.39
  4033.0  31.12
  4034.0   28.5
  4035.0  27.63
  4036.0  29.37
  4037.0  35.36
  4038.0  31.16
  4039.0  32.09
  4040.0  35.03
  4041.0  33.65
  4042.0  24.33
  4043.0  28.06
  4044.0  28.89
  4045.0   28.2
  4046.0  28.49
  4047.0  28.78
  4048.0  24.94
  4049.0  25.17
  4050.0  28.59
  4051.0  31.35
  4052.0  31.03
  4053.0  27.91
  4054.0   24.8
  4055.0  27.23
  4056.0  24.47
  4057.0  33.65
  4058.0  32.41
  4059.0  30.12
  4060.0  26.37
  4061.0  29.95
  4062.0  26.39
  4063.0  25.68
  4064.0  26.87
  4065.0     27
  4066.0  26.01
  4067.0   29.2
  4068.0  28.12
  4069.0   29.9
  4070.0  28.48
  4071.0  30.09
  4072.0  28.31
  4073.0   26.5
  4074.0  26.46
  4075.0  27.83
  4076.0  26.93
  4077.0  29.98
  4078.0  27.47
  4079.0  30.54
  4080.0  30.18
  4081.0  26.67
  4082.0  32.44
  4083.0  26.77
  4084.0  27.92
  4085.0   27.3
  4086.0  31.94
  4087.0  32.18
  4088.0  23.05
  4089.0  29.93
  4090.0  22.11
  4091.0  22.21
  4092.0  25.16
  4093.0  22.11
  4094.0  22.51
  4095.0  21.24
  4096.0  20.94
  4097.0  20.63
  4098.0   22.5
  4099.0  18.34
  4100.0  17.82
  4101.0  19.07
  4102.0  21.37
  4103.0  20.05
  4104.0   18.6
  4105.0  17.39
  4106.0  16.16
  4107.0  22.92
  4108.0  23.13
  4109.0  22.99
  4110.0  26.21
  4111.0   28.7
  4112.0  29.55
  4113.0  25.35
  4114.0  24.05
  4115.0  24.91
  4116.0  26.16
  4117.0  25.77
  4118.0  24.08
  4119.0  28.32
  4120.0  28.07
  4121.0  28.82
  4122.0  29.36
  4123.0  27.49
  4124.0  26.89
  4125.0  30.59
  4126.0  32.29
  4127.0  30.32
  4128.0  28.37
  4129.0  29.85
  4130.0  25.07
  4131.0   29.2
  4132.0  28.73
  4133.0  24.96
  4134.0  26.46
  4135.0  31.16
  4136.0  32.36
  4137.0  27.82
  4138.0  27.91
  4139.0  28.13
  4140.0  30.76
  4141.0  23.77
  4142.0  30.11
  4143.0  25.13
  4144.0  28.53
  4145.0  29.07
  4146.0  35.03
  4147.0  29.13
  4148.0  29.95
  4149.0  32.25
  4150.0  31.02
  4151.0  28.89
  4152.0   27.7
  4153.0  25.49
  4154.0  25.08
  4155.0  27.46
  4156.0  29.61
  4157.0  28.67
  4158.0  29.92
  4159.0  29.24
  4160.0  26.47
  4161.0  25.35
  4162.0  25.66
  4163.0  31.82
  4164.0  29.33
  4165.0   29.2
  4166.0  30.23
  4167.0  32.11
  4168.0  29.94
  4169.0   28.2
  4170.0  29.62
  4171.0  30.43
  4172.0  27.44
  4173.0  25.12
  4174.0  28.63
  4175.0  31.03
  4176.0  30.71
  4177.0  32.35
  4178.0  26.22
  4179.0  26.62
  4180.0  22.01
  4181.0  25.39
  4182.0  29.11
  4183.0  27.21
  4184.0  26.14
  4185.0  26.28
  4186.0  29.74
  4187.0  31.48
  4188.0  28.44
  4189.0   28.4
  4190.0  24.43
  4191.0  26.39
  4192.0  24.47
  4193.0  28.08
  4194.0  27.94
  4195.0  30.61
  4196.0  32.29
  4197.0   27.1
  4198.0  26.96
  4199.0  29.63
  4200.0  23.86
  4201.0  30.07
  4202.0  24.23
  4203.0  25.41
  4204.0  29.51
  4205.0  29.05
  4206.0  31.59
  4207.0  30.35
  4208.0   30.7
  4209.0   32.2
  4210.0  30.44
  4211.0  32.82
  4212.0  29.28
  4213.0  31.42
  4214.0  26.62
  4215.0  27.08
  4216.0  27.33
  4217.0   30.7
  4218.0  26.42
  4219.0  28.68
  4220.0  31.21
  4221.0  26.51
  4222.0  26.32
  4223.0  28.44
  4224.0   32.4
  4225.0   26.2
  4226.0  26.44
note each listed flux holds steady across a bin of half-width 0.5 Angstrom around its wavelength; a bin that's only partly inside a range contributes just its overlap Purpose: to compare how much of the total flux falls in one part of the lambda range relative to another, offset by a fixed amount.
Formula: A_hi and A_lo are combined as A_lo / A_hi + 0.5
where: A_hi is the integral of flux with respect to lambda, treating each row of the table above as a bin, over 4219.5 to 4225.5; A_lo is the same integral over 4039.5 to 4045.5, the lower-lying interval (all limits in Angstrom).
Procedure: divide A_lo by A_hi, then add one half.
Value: 1.54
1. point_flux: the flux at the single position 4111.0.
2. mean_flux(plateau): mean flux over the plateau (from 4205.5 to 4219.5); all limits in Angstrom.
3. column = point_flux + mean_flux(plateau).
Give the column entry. 58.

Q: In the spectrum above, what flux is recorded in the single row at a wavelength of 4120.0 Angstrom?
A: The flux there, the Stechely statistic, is 28.07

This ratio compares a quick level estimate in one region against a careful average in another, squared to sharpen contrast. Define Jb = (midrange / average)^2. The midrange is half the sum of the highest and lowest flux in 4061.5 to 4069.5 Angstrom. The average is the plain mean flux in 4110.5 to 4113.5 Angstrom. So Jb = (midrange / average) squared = 0.99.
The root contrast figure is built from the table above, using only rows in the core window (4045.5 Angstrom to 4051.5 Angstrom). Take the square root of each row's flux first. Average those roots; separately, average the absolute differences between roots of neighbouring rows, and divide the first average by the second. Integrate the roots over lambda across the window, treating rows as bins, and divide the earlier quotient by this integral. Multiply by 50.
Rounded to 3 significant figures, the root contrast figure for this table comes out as 41.5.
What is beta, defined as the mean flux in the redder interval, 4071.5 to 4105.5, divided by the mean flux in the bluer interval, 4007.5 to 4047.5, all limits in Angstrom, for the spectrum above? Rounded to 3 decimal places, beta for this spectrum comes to 0.831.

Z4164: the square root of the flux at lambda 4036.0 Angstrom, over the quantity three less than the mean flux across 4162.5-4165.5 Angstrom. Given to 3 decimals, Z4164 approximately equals 0.200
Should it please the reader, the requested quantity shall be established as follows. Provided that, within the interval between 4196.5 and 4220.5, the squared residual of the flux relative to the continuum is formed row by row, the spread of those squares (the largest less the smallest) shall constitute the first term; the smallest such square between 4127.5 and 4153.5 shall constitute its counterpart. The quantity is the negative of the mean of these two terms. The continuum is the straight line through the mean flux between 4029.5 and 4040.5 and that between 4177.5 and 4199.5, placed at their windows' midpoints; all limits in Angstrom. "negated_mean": -17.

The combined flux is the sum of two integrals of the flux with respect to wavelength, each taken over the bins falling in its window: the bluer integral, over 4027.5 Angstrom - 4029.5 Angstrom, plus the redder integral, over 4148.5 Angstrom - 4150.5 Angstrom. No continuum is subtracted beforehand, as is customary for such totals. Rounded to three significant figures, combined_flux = 129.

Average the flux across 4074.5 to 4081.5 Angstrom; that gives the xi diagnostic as 28.5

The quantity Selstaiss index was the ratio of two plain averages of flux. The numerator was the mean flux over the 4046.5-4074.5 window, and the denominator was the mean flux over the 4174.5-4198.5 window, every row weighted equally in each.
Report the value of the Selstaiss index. 1.006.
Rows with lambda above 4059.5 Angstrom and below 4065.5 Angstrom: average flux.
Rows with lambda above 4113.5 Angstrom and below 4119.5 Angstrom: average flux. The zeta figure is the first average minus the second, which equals 1.5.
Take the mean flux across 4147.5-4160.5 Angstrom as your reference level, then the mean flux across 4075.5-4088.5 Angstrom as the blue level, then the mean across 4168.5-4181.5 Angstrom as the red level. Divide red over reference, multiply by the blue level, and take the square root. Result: 5.30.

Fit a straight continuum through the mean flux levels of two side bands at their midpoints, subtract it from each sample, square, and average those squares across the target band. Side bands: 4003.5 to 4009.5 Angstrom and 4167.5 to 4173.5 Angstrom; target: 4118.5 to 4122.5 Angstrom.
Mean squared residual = 0.3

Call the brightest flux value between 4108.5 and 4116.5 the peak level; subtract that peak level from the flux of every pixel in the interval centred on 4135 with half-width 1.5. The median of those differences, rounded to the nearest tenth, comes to 1.6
